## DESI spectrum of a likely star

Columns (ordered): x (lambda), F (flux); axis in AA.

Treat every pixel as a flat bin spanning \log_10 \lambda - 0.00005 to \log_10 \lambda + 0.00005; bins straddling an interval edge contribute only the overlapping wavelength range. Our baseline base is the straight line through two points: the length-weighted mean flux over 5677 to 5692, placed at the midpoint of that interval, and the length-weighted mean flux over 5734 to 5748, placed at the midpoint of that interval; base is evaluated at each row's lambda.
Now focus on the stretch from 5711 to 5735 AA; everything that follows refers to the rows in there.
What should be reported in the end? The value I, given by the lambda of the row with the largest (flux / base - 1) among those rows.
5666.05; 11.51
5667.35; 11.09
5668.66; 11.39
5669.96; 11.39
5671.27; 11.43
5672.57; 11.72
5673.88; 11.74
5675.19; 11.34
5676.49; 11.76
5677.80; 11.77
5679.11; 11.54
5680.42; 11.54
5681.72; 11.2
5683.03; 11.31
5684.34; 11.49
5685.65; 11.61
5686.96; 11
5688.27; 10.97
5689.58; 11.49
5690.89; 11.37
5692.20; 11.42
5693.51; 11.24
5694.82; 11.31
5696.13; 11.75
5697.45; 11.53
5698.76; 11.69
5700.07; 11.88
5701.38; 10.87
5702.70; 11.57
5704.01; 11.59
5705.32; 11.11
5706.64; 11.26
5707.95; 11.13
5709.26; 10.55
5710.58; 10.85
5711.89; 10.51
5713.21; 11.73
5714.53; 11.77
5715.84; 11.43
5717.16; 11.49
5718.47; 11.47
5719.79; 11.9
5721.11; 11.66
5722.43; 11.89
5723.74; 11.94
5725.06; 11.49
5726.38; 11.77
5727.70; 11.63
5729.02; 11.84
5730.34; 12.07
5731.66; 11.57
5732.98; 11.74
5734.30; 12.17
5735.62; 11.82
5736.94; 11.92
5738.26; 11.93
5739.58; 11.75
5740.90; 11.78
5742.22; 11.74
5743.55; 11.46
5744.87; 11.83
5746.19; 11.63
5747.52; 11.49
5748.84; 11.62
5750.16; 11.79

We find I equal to 5734.30 AA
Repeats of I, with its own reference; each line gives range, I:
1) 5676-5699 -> 5677.80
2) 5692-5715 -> 5700.07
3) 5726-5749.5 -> 5734.30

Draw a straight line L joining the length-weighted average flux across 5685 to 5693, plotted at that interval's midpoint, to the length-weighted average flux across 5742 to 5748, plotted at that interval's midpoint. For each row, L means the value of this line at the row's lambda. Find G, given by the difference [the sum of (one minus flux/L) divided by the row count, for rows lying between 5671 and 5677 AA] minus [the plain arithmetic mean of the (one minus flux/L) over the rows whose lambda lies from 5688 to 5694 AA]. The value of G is -0.035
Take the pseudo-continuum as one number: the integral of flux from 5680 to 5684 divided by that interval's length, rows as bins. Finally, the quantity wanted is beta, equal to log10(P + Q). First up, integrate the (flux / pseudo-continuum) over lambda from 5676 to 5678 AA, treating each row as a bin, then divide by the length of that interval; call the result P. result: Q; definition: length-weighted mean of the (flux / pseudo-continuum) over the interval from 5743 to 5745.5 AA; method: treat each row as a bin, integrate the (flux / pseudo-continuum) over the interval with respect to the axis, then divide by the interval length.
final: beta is 0.314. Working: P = 1.03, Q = 1.03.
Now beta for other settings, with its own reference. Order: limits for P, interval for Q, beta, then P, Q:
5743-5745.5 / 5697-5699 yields 0.311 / 1.03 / 1.02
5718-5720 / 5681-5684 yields 0.305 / 1.02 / 0.99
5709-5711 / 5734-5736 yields 0.300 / 0.94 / 1.06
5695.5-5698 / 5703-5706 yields 0.306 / 1.02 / 1.00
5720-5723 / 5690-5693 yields 0.309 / 1.04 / 1.00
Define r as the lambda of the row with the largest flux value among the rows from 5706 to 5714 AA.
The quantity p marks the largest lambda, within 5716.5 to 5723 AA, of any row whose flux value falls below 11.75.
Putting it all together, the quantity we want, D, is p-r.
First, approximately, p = 5721.11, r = 5713.21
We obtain 7.9 AA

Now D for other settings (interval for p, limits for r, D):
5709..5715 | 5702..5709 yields 9.2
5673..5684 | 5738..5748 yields -55.2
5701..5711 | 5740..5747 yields -34.3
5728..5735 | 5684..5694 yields 47.3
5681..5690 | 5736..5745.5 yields -48.7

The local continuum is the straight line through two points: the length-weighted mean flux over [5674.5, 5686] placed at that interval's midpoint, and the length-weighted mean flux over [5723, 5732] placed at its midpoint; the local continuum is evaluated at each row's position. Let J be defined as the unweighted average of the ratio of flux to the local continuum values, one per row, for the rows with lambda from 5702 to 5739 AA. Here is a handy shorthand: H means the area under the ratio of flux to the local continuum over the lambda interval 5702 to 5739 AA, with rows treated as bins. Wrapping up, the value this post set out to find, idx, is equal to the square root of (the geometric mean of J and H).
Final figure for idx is 2.45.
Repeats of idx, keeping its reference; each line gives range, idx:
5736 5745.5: 1.75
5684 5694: 1.76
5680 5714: 2.38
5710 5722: 1.84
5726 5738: 1.86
